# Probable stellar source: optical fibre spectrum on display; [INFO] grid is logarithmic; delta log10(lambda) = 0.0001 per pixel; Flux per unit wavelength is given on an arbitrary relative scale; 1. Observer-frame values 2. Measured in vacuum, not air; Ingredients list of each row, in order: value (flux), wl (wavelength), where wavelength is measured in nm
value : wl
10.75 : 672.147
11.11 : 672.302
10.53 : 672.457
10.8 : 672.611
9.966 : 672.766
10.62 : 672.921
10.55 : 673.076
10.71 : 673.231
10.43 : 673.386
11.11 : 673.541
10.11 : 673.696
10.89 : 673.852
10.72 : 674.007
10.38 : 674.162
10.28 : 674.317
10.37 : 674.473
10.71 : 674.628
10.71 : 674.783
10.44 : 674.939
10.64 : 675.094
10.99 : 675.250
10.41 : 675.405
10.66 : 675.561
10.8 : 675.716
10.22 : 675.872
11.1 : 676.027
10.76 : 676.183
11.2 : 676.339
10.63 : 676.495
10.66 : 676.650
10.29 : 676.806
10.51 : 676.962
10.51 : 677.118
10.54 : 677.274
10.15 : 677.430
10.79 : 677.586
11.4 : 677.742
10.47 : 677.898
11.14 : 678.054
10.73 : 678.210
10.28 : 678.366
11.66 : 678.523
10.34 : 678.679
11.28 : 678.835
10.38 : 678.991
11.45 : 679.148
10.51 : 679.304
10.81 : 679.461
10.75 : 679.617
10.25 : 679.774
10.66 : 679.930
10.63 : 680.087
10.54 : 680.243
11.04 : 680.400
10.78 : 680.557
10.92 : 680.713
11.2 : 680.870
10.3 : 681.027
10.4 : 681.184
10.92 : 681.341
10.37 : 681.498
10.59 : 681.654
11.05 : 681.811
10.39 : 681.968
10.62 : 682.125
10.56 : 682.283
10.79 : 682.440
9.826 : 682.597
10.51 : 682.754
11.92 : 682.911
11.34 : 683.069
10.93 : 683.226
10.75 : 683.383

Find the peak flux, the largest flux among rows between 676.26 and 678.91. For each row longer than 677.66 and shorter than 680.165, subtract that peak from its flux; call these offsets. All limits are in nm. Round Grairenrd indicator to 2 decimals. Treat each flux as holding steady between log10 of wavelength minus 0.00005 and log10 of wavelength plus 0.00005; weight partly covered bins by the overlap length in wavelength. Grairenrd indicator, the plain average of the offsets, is -0.86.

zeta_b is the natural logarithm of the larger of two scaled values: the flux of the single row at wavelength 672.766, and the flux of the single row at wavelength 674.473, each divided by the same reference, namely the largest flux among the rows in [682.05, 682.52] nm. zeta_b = -0.040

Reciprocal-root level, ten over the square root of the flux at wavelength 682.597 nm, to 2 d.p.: 3.19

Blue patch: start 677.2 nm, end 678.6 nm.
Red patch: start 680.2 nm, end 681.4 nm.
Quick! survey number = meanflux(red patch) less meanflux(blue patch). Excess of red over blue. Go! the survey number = -0.03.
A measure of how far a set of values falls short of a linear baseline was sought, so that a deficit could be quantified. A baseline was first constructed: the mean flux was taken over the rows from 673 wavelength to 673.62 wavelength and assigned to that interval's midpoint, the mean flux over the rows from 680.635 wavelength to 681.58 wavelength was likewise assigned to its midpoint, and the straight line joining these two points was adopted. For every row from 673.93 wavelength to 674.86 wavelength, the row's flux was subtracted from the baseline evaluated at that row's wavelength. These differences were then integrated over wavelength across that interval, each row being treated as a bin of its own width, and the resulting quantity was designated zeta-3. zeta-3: 0.16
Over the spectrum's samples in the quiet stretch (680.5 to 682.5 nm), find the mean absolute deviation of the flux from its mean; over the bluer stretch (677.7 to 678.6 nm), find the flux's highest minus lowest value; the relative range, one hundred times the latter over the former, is 576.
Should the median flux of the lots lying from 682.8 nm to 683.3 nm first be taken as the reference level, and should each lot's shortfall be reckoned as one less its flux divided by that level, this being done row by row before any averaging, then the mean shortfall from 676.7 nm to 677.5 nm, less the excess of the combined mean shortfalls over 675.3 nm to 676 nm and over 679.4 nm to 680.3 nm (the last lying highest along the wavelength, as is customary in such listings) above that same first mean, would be 0.03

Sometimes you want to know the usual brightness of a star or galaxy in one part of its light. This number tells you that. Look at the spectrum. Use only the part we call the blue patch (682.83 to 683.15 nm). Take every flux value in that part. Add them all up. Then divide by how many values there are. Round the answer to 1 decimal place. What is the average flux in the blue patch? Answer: 11.6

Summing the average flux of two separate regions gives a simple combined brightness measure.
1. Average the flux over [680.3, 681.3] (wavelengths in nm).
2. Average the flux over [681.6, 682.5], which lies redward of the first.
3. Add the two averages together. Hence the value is 21.4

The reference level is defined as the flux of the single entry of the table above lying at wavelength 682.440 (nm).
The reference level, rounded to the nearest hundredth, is 10.79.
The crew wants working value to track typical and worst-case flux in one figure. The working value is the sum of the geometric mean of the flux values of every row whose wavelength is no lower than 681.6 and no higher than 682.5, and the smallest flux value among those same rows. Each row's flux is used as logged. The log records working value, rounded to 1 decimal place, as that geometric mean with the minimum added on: 21.1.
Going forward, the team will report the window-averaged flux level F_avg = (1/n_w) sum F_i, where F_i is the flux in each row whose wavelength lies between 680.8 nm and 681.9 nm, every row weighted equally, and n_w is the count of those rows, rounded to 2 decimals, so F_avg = 10.69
